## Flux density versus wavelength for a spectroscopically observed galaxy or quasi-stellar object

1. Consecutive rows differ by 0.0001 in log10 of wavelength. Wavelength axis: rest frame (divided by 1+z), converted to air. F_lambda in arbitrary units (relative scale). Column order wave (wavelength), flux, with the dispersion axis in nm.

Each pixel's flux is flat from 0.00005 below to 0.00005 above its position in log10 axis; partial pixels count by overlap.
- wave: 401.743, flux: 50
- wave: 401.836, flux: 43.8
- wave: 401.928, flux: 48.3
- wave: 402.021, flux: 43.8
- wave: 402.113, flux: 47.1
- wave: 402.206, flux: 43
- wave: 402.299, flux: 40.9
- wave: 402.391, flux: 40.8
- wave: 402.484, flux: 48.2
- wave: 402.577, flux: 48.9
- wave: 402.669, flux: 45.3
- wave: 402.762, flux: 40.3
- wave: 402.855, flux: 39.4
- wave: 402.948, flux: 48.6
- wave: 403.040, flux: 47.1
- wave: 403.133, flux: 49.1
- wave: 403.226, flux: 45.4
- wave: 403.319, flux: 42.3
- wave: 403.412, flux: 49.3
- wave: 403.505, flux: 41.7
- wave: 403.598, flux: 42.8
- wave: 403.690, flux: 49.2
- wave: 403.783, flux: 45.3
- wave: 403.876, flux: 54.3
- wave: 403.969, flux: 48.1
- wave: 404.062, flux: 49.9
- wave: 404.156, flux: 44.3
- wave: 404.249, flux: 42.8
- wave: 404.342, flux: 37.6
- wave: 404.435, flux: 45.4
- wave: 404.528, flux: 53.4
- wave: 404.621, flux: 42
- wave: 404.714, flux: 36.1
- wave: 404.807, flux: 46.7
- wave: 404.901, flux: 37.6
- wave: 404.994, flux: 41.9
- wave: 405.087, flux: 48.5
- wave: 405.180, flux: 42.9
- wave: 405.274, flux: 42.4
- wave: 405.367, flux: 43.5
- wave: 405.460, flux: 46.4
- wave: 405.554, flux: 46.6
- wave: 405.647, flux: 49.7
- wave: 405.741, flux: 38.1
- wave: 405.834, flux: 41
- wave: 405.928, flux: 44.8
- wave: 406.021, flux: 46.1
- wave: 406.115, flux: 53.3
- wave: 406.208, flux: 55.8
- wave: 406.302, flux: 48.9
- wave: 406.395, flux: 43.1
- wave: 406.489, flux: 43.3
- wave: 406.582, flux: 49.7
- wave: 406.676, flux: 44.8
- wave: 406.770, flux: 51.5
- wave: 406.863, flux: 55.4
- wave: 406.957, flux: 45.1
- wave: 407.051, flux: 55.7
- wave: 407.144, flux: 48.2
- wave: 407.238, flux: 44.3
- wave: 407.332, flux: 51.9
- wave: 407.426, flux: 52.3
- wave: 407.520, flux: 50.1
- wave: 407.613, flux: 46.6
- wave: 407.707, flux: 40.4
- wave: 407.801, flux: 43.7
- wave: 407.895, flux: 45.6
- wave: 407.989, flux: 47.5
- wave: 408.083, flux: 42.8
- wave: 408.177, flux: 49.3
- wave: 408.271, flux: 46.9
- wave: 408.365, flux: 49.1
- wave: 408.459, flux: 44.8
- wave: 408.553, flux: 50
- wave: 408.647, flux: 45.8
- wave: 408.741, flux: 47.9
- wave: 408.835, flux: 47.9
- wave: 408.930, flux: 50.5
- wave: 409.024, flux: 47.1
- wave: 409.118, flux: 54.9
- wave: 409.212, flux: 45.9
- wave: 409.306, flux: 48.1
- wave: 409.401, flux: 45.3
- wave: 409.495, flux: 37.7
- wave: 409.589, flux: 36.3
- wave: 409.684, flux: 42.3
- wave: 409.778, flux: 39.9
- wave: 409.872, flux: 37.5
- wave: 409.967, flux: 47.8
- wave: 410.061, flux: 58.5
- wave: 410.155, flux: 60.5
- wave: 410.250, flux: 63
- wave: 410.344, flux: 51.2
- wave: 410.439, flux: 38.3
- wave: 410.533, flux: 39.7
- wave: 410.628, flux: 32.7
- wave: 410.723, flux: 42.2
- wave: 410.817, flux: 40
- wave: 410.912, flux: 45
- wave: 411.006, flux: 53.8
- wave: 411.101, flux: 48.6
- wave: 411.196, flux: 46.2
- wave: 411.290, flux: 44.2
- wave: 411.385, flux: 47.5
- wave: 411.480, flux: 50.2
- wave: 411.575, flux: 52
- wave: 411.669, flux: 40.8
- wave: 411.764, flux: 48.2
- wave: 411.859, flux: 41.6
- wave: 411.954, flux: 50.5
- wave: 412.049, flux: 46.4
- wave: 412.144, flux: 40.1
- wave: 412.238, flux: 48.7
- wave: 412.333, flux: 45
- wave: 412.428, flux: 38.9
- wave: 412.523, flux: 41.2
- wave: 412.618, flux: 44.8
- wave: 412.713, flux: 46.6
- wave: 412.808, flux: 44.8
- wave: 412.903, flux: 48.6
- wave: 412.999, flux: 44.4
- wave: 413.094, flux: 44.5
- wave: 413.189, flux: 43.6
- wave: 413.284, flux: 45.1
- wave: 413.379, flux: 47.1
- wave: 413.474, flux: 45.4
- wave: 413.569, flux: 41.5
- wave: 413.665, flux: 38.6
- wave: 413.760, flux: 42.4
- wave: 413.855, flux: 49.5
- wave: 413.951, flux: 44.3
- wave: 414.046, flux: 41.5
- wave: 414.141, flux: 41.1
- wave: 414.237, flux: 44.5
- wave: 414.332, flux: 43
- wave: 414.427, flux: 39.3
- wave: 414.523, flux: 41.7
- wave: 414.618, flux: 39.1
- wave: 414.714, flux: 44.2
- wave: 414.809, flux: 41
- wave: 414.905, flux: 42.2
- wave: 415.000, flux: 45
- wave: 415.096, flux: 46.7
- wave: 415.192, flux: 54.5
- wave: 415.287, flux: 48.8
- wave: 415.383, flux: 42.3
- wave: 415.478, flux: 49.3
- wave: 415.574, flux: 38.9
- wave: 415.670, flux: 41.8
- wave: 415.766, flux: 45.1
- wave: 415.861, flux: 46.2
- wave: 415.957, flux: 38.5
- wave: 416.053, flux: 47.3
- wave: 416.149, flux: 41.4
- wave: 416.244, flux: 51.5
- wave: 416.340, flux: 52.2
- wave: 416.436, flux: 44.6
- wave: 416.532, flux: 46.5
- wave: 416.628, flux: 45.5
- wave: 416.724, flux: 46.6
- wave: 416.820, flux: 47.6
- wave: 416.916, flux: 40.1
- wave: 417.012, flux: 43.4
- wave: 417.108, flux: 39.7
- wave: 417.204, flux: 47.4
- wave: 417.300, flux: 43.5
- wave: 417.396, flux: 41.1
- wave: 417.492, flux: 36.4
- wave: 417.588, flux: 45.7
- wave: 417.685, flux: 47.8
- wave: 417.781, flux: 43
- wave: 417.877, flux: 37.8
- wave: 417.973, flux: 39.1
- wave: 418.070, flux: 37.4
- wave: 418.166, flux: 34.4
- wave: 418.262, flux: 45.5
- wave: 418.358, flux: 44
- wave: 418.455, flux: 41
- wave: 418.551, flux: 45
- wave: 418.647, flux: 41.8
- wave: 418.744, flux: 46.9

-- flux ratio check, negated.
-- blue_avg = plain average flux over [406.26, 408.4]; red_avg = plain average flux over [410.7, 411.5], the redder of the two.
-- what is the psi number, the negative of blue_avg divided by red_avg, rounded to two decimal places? -1.03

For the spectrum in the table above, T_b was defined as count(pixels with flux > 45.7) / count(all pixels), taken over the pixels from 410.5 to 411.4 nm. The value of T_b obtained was 0.40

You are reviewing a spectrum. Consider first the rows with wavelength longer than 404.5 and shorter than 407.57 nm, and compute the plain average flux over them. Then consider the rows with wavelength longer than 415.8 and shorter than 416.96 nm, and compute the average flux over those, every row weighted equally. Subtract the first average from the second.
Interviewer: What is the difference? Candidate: -1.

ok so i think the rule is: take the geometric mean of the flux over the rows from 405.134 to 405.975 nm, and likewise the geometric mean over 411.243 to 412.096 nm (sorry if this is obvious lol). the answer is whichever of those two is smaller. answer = 43.8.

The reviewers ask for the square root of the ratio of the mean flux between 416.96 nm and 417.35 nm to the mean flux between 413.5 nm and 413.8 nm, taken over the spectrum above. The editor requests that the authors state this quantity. 1.03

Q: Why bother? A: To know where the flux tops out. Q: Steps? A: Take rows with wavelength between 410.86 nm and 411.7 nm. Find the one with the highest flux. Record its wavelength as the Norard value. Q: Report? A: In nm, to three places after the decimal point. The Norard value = 411.006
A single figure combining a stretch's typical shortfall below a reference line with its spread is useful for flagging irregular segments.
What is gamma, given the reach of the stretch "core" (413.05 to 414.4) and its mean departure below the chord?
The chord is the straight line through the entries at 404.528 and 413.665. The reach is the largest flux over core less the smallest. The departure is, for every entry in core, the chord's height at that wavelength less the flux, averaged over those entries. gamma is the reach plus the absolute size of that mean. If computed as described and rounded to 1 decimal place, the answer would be 16.1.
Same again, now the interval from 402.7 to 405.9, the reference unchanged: 27.3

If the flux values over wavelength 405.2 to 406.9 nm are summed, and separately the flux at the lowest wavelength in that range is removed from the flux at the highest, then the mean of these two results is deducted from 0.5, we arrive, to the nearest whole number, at -428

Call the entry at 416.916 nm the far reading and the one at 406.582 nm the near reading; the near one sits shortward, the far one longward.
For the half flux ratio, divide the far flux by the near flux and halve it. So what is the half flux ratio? 0.40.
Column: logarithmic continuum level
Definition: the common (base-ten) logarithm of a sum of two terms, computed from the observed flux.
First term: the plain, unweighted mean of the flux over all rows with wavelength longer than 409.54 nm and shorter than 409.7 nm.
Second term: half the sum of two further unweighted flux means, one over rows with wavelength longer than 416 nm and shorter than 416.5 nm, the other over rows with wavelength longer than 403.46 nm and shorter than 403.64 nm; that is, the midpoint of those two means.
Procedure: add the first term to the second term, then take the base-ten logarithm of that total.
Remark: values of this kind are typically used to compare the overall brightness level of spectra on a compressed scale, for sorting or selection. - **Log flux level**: 1.92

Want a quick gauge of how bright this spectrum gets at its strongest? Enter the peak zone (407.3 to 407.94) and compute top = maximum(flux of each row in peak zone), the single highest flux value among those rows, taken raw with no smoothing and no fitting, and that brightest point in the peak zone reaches 52.3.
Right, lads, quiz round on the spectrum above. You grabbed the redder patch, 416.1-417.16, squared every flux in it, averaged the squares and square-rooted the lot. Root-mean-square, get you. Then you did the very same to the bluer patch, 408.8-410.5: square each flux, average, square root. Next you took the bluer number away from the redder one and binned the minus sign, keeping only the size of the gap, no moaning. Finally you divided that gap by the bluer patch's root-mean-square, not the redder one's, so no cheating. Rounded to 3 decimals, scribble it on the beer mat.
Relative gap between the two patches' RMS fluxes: 0.051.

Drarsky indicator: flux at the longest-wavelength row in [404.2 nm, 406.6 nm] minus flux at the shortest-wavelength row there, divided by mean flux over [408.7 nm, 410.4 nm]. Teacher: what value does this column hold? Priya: 0.14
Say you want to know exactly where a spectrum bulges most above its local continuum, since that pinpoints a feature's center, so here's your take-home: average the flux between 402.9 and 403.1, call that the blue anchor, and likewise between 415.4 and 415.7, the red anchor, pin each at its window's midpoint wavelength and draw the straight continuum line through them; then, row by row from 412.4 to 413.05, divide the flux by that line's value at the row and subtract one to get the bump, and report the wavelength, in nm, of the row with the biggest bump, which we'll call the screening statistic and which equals 412.903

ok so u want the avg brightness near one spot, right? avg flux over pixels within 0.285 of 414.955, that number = 45.6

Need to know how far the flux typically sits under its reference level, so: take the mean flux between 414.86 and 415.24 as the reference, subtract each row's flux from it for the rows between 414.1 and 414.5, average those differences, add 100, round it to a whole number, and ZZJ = 105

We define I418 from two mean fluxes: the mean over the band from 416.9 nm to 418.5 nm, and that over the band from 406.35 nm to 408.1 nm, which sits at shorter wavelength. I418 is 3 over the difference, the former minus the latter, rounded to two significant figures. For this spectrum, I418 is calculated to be -0.51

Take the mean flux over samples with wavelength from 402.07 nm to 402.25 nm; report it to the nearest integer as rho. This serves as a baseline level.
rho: 45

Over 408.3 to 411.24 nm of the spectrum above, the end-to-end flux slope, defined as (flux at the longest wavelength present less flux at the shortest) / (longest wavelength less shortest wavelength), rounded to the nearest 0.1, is -1.0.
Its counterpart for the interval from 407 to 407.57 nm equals -11.9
